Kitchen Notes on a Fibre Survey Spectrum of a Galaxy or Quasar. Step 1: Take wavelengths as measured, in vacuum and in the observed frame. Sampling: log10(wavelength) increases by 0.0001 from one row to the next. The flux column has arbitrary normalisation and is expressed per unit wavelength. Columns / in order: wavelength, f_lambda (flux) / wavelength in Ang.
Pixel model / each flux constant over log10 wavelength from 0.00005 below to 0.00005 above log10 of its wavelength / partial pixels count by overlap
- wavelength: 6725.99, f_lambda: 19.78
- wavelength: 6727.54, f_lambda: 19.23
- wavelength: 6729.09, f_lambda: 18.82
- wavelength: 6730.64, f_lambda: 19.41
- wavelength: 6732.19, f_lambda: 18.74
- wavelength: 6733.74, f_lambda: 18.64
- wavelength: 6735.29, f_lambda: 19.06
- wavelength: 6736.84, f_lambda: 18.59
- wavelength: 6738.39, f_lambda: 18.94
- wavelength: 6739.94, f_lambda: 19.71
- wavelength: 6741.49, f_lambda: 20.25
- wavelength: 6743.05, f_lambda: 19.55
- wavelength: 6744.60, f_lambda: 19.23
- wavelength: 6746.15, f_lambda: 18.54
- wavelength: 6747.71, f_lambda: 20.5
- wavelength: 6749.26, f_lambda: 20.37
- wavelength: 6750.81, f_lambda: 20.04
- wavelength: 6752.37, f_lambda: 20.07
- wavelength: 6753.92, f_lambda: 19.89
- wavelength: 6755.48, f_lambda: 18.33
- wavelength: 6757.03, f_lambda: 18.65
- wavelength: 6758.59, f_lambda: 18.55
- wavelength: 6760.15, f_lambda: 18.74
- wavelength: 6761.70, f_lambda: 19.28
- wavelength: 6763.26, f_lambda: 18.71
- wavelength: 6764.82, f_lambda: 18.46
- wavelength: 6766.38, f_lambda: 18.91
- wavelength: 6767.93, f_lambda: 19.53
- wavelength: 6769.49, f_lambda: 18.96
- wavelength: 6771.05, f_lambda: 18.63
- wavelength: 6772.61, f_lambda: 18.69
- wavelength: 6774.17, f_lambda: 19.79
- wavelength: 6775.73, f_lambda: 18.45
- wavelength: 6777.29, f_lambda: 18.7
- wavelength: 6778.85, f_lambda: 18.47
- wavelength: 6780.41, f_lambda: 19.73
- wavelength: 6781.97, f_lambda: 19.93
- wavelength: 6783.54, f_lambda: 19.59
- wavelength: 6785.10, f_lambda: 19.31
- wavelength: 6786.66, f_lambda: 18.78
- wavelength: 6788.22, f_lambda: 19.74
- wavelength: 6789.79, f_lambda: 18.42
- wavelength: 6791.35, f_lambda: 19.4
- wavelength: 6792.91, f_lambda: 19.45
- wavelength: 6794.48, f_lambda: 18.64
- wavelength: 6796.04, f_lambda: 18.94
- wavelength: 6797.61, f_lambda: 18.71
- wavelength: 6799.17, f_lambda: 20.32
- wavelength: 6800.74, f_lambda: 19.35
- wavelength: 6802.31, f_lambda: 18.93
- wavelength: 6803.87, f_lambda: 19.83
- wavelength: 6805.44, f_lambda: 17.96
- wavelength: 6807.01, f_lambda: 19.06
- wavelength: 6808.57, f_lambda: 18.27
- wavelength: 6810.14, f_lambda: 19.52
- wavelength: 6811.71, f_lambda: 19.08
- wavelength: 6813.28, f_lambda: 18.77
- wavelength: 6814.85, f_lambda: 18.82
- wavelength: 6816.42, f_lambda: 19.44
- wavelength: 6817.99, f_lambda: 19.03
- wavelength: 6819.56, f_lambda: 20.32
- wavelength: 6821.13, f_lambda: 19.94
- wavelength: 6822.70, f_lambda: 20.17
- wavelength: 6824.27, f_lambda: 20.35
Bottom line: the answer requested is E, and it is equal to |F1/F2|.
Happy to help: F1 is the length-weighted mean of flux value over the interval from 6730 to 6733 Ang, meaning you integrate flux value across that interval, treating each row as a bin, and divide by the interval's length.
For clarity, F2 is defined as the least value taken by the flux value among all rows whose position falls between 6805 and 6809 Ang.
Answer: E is 1.06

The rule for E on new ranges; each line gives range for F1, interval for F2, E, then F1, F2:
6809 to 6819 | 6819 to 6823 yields 0.96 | 19.1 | 19.94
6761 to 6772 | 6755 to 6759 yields 1.03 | 18.9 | 18.33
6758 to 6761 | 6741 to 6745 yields 0.97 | 18.7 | 19.23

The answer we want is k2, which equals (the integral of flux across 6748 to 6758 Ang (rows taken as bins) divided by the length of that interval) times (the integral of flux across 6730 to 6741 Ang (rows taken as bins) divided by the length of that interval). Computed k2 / 373.3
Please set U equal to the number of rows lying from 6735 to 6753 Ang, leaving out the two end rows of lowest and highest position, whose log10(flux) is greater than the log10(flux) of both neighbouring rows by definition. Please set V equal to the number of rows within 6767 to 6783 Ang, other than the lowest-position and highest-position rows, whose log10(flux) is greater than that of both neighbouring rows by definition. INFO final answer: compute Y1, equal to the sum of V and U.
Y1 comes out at 4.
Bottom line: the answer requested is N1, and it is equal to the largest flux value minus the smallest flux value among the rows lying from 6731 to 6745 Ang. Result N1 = 1.7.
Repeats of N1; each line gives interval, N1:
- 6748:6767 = 2.0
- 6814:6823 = 1.5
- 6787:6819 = 2.4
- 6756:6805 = 1.9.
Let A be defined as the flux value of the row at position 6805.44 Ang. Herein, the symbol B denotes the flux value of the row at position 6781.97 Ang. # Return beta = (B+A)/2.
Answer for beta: 18.9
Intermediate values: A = 17.96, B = 19.93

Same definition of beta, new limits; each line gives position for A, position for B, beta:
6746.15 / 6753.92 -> 19.2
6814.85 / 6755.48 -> 18.6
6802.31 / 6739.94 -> 19.3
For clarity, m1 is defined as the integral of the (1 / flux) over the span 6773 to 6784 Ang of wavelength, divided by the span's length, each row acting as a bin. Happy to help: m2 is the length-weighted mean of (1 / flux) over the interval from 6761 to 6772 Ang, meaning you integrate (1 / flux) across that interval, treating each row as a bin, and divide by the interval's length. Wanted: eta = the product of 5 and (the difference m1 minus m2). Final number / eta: -0.0038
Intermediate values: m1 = 0.0521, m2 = 0.0529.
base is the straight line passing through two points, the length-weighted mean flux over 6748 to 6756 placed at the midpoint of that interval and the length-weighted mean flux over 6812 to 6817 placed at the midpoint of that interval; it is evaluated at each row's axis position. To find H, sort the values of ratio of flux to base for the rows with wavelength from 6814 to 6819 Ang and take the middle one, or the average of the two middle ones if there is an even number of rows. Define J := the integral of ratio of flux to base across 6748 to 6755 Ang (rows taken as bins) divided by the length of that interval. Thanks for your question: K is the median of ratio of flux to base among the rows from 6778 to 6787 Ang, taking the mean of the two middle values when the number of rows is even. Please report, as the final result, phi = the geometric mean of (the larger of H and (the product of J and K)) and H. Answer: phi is 1.01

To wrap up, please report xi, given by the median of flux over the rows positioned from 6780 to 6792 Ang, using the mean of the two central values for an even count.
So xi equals 19.5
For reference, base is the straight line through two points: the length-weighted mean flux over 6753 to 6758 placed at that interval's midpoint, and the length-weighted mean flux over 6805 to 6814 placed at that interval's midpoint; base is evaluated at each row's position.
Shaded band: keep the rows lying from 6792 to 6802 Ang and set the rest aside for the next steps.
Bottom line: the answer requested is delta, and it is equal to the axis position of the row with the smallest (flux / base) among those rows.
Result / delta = 6794.48 Ang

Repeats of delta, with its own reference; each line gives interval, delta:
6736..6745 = 6736.84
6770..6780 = 6775.73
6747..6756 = 6755.48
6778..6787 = 6778.85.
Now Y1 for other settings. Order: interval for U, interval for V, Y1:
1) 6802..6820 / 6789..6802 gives 7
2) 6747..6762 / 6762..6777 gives 4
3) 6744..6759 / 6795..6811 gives 6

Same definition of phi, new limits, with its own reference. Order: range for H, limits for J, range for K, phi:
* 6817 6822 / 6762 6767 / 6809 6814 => 1.06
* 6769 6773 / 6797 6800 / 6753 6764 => 0.96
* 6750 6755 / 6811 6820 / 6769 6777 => 1.01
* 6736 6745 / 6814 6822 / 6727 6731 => 0.98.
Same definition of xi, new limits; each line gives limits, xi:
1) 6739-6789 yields 19.3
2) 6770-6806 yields 18.9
